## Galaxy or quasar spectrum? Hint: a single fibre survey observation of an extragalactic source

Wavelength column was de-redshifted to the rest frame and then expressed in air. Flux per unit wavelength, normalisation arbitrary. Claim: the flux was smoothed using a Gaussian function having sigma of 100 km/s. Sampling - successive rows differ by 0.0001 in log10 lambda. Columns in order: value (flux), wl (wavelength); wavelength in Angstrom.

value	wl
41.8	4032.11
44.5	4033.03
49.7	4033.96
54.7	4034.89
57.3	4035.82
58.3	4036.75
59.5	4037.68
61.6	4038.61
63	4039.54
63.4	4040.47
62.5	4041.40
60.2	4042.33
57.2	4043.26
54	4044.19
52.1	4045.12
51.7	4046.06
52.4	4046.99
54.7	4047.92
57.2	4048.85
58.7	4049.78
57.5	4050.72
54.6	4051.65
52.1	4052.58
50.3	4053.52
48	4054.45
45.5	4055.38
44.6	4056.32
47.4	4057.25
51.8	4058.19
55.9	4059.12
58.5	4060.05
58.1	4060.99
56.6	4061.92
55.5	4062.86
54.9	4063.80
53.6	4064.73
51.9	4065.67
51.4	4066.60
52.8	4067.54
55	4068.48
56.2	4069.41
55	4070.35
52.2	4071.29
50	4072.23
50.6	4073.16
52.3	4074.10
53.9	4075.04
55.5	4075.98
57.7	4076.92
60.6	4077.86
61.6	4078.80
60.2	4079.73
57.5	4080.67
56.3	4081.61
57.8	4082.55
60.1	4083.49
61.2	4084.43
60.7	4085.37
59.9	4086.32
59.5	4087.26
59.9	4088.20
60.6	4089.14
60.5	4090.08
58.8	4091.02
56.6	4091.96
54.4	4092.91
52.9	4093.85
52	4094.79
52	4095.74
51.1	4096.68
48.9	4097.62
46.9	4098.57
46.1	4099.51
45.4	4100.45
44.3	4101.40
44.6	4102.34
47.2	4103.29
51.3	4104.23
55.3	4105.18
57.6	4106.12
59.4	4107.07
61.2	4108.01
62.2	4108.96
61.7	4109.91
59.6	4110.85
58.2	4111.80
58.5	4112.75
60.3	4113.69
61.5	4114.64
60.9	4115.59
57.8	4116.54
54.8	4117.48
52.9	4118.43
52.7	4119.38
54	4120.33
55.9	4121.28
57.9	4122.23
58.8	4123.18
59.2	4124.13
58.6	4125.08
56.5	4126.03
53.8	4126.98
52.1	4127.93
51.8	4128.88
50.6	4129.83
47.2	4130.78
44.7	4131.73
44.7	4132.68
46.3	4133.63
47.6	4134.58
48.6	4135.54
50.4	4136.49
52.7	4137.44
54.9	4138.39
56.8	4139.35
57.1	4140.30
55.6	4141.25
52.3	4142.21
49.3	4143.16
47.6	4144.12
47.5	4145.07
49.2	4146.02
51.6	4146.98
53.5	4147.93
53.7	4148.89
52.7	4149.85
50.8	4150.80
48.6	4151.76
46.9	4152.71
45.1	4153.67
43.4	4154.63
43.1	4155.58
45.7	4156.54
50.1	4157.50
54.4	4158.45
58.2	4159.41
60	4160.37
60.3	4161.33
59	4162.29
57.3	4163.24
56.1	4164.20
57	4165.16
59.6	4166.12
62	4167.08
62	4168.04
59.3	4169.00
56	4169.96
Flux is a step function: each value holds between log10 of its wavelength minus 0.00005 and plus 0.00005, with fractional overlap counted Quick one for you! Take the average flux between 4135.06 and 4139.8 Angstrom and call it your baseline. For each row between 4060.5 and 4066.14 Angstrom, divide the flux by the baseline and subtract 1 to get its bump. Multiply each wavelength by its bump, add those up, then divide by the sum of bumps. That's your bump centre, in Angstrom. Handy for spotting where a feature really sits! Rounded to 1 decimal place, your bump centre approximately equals 4062.0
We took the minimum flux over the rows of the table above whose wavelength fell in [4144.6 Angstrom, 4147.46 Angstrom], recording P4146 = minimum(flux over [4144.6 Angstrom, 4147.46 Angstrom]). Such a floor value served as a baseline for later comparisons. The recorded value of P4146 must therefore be 47.5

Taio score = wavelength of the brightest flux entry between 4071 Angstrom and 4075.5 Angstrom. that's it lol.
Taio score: 4075.04 Angstrom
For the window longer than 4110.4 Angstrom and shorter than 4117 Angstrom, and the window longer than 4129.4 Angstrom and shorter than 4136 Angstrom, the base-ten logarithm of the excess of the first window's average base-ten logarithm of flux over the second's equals -1.0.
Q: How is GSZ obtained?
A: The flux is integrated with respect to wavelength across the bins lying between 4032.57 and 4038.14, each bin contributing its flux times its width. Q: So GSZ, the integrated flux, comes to 301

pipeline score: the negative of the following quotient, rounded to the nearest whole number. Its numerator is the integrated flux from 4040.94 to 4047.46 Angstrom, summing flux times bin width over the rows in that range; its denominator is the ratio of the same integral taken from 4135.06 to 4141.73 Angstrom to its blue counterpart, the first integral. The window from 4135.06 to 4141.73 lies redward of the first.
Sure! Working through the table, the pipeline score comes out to -368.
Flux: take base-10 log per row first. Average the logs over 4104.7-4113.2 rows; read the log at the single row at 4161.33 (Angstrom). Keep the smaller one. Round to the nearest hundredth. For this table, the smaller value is 1.77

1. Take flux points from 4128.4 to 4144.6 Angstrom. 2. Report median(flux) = 50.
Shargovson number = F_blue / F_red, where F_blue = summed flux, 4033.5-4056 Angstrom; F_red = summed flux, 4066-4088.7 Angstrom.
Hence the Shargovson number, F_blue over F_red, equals 0.98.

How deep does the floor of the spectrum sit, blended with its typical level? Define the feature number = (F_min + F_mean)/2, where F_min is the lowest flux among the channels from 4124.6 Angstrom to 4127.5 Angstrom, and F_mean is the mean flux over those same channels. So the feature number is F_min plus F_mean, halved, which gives 55.0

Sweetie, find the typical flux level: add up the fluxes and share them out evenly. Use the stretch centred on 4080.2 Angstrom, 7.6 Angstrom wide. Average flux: 59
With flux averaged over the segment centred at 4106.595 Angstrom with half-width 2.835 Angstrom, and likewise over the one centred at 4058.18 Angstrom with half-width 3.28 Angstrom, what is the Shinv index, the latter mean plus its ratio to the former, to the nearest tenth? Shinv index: 52.6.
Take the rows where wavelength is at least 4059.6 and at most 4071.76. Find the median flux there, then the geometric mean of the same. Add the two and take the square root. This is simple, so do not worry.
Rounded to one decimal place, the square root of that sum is 10.5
